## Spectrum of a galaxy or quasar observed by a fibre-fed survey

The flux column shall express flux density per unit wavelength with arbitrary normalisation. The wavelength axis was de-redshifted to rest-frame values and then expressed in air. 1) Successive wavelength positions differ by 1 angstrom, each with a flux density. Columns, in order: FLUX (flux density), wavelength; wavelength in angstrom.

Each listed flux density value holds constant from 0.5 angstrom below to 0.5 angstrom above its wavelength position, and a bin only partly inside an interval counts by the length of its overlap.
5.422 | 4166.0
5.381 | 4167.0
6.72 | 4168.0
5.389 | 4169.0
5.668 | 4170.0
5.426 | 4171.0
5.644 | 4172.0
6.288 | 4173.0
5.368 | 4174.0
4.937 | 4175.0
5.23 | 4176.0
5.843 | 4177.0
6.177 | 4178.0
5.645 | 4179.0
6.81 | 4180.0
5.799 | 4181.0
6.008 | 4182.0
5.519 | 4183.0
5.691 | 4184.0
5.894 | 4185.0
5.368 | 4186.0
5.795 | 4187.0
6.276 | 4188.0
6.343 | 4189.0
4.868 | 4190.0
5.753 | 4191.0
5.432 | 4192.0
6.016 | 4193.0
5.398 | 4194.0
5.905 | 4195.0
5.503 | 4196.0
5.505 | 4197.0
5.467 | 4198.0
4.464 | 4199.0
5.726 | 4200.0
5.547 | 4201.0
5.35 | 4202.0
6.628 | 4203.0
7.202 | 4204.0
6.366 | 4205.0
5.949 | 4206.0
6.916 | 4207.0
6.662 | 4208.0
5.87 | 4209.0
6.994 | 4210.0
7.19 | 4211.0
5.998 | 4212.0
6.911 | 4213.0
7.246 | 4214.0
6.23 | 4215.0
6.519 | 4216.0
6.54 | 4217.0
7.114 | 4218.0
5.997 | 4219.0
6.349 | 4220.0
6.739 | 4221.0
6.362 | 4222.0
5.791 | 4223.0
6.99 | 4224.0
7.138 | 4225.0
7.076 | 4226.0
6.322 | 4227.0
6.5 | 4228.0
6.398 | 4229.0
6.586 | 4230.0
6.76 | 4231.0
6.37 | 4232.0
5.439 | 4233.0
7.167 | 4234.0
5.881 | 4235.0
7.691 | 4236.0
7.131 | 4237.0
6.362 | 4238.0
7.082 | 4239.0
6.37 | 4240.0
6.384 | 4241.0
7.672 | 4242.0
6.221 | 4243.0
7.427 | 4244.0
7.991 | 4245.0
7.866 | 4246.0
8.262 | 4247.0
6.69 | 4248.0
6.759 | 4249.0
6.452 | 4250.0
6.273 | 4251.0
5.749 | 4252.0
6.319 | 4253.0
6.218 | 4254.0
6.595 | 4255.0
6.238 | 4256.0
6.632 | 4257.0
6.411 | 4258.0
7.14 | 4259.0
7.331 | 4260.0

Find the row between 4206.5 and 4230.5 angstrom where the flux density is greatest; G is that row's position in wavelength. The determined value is 4214.0 angstrom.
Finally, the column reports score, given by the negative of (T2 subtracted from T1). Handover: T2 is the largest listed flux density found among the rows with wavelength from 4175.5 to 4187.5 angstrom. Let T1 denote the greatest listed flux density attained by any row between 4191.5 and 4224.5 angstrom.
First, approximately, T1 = 7.246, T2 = 6.81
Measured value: -0.4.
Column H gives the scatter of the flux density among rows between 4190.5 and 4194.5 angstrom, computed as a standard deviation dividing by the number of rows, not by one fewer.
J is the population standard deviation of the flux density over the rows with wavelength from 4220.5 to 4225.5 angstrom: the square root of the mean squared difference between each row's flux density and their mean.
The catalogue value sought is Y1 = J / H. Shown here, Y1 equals 1.9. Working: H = 0.25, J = 0.48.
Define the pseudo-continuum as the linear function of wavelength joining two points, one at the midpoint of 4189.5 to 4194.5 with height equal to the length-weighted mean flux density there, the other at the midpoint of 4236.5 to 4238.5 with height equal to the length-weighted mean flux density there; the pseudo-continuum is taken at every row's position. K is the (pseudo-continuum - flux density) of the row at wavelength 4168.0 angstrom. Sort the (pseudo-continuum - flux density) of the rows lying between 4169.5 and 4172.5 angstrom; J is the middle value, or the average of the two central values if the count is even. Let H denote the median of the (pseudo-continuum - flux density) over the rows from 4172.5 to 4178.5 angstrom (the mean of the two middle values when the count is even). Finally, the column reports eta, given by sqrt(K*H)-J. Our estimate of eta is 1.7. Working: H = -0.57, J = -0.7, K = -1.9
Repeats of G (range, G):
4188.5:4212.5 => 4204.0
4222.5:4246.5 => 4245.0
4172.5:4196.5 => 4180.0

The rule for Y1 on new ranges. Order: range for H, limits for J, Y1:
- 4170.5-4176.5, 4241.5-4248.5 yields 1.6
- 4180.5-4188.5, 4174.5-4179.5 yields 1.7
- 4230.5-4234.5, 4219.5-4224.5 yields 0.6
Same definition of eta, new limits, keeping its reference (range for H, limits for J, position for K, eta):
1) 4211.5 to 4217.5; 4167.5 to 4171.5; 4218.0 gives 1.2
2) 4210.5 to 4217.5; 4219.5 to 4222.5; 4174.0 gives 0.5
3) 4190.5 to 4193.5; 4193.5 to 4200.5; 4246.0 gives 0.4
